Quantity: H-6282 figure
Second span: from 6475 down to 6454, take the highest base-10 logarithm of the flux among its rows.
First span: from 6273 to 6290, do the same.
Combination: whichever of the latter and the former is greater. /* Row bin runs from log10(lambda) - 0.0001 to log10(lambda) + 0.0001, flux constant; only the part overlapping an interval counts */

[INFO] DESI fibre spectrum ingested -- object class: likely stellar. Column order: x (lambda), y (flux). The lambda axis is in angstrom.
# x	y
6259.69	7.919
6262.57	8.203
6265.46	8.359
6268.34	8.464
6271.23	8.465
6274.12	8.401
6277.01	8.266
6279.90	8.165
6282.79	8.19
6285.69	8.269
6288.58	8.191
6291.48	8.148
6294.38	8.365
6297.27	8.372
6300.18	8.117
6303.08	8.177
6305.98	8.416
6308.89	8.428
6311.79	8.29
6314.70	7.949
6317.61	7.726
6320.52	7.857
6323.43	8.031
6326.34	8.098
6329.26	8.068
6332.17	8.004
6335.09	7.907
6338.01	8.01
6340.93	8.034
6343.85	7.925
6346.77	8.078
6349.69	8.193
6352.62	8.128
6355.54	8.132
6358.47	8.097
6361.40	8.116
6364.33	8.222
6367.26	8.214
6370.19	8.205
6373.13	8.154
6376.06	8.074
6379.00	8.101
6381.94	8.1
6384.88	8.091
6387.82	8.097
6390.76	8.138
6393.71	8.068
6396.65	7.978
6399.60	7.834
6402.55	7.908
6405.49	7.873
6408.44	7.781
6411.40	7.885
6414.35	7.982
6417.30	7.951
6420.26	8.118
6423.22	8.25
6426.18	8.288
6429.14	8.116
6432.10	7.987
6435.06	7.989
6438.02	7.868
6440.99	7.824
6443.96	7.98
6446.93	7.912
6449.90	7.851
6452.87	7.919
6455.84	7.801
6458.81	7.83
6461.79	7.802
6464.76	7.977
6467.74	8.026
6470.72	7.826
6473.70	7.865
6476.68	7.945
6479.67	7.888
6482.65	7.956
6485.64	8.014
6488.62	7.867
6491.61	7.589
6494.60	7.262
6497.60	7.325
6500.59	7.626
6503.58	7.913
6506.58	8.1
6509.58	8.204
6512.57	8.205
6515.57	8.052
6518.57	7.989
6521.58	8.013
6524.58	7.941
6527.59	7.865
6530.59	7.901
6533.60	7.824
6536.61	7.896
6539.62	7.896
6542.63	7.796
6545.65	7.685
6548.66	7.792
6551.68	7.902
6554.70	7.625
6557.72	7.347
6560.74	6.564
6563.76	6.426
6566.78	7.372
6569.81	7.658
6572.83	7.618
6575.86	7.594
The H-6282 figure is 0.924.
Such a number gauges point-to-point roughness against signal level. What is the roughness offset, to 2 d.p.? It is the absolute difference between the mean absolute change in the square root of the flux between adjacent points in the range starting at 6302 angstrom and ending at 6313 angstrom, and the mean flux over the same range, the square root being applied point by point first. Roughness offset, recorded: 8.31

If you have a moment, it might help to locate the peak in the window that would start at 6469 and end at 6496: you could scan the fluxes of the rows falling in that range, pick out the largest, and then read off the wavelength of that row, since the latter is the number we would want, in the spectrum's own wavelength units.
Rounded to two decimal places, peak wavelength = 6485.64 angstrom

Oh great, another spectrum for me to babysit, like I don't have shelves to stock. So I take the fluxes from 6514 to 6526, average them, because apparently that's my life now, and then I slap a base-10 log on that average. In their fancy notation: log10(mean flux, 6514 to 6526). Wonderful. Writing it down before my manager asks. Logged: 0.903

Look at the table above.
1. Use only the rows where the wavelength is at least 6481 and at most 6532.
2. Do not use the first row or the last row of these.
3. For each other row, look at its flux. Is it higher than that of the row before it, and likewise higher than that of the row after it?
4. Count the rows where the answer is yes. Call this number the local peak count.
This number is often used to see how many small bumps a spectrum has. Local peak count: 3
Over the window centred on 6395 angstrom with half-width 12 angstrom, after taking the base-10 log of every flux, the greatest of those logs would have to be 0.911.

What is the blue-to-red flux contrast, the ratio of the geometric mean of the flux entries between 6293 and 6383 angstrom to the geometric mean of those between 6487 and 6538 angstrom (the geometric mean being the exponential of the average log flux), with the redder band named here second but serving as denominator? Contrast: 1.03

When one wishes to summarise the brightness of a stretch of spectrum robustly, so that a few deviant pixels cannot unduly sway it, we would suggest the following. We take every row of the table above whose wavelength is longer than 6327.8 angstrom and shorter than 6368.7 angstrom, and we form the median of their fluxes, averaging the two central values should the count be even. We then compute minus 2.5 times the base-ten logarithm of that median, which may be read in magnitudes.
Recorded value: -2.270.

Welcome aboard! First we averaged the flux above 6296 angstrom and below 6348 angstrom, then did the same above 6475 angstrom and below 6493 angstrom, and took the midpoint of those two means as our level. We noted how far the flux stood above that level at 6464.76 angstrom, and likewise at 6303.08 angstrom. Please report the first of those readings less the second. -0.2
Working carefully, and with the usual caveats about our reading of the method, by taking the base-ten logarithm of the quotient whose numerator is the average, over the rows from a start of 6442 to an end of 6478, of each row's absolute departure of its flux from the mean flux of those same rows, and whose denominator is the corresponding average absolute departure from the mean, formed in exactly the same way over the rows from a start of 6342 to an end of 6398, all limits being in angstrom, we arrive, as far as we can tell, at 0.1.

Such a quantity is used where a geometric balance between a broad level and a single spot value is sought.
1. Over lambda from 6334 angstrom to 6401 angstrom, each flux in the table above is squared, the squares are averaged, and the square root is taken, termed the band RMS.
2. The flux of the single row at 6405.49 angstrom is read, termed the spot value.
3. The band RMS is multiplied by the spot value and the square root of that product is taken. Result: 7.98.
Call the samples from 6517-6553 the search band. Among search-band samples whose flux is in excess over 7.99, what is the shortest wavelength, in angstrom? 6521.58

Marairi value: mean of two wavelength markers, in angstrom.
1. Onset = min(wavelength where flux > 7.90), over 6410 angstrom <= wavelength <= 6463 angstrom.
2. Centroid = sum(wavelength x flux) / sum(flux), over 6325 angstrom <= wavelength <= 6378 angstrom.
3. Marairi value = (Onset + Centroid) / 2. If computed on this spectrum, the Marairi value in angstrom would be 6382.8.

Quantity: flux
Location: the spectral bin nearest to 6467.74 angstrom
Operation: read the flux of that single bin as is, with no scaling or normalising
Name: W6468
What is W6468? 8.026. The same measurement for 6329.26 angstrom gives 8.068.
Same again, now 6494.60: 7.262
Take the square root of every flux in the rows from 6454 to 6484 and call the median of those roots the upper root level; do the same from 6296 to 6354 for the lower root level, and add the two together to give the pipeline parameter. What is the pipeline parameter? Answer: 5.65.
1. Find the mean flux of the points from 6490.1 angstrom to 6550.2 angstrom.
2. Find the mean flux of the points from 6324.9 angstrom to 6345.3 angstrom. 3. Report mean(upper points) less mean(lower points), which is -0.16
